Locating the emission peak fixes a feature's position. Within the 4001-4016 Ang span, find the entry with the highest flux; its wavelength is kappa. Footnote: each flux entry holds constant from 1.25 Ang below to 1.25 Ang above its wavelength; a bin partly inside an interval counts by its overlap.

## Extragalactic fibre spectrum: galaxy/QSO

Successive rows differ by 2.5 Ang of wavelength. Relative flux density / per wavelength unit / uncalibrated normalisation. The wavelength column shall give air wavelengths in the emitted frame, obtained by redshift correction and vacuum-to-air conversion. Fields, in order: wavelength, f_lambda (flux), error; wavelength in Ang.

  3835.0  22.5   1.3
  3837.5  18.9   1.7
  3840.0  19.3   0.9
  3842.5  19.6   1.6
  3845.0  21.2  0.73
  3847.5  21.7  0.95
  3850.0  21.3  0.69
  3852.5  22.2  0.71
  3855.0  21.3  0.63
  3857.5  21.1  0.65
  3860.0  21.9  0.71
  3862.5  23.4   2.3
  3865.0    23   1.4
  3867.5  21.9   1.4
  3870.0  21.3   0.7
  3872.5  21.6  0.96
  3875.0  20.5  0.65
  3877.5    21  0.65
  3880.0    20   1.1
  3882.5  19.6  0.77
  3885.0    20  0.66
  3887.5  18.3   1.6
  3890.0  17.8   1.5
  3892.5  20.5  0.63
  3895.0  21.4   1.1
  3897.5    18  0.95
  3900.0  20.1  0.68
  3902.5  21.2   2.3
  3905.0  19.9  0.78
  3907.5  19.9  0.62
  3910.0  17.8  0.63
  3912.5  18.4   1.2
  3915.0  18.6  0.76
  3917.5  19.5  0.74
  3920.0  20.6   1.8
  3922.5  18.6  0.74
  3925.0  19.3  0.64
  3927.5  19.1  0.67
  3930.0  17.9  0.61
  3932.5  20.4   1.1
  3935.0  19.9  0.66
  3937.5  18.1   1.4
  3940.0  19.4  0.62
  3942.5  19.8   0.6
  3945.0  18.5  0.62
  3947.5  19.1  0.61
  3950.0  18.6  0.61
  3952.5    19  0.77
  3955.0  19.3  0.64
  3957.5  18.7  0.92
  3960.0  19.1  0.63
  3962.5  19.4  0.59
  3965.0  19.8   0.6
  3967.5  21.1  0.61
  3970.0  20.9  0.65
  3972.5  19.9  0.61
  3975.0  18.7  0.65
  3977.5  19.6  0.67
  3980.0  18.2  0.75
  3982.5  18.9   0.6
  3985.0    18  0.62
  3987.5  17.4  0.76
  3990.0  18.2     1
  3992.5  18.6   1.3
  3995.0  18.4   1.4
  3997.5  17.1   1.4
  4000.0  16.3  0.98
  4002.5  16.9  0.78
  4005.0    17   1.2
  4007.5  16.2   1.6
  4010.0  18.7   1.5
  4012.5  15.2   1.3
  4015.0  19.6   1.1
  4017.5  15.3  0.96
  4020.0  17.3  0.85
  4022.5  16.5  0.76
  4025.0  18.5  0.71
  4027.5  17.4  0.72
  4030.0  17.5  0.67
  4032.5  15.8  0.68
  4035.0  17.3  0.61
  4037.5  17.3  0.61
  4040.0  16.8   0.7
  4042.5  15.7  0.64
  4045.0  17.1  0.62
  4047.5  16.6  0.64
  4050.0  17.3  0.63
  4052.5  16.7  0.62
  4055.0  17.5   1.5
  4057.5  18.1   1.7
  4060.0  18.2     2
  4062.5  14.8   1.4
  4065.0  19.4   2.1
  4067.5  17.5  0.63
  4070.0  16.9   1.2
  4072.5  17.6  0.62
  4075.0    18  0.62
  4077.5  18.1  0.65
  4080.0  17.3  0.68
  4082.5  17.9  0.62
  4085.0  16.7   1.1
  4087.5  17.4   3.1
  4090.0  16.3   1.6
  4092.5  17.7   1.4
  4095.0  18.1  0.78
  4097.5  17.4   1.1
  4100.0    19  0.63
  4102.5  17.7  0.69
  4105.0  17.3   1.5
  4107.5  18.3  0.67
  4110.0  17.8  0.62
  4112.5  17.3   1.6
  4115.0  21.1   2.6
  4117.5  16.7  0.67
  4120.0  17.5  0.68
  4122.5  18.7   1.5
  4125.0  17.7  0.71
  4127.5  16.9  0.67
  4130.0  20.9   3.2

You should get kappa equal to 4015.0 Ang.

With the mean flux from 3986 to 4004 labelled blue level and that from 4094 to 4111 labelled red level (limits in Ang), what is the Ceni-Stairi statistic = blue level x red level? 315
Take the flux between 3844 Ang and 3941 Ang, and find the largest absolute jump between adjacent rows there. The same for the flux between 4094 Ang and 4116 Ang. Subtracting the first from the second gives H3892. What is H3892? 0.4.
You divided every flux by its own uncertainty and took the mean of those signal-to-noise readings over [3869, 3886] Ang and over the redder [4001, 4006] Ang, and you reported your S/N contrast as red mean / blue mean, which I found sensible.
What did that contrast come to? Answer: 0.66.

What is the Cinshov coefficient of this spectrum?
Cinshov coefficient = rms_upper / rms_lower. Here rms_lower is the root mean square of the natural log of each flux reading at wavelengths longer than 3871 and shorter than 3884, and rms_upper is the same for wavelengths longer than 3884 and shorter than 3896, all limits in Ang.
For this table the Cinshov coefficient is 0.98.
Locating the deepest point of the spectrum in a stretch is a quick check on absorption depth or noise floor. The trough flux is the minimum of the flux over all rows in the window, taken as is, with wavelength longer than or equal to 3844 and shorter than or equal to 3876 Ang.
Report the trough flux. 20.5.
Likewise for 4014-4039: 15.3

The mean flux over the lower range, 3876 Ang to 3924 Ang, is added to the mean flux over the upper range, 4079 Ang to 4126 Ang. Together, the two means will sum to 37.3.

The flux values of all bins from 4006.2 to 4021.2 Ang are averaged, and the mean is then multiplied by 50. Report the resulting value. 852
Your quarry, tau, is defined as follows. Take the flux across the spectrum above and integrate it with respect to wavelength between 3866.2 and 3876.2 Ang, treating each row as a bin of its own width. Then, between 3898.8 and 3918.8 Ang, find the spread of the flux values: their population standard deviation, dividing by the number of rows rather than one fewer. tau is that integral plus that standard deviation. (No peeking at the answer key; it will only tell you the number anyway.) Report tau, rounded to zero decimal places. 214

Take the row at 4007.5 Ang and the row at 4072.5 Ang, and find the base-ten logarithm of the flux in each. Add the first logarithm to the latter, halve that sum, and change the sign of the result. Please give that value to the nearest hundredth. -1.23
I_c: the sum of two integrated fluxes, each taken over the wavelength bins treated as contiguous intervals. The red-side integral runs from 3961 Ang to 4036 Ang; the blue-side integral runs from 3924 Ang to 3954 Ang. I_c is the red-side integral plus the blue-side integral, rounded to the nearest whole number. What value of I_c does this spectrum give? 1922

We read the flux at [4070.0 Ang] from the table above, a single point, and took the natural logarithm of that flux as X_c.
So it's 2.83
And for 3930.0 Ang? 2.88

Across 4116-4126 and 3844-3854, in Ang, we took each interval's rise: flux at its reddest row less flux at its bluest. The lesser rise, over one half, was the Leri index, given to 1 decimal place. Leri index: 2.0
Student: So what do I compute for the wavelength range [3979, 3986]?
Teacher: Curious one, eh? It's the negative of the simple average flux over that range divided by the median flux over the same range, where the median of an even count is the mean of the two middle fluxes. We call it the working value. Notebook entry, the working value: -1.01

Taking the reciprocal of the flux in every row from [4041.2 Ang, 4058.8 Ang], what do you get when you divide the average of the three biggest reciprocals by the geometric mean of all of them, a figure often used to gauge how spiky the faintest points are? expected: 1.041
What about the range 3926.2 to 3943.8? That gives 1.047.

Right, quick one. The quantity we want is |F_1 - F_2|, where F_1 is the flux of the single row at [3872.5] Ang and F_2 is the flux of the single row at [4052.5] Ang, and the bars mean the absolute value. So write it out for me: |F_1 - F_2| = 4.9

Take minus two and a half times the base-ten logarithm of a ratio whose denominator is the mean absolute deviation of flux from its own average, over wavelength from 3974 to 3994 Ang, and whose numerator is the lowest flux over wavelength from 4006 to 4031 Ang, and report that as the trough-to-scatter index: -3.71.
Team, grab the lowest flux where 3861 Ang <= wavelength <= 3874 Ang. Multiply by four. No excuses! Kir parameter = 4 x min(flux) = 85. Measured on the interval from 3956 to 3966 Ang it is 75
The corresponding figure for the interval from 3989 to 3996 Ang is 73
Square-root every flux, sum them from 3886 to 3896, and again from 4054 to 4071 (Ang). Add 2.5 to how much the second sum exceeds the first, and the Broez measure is 14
